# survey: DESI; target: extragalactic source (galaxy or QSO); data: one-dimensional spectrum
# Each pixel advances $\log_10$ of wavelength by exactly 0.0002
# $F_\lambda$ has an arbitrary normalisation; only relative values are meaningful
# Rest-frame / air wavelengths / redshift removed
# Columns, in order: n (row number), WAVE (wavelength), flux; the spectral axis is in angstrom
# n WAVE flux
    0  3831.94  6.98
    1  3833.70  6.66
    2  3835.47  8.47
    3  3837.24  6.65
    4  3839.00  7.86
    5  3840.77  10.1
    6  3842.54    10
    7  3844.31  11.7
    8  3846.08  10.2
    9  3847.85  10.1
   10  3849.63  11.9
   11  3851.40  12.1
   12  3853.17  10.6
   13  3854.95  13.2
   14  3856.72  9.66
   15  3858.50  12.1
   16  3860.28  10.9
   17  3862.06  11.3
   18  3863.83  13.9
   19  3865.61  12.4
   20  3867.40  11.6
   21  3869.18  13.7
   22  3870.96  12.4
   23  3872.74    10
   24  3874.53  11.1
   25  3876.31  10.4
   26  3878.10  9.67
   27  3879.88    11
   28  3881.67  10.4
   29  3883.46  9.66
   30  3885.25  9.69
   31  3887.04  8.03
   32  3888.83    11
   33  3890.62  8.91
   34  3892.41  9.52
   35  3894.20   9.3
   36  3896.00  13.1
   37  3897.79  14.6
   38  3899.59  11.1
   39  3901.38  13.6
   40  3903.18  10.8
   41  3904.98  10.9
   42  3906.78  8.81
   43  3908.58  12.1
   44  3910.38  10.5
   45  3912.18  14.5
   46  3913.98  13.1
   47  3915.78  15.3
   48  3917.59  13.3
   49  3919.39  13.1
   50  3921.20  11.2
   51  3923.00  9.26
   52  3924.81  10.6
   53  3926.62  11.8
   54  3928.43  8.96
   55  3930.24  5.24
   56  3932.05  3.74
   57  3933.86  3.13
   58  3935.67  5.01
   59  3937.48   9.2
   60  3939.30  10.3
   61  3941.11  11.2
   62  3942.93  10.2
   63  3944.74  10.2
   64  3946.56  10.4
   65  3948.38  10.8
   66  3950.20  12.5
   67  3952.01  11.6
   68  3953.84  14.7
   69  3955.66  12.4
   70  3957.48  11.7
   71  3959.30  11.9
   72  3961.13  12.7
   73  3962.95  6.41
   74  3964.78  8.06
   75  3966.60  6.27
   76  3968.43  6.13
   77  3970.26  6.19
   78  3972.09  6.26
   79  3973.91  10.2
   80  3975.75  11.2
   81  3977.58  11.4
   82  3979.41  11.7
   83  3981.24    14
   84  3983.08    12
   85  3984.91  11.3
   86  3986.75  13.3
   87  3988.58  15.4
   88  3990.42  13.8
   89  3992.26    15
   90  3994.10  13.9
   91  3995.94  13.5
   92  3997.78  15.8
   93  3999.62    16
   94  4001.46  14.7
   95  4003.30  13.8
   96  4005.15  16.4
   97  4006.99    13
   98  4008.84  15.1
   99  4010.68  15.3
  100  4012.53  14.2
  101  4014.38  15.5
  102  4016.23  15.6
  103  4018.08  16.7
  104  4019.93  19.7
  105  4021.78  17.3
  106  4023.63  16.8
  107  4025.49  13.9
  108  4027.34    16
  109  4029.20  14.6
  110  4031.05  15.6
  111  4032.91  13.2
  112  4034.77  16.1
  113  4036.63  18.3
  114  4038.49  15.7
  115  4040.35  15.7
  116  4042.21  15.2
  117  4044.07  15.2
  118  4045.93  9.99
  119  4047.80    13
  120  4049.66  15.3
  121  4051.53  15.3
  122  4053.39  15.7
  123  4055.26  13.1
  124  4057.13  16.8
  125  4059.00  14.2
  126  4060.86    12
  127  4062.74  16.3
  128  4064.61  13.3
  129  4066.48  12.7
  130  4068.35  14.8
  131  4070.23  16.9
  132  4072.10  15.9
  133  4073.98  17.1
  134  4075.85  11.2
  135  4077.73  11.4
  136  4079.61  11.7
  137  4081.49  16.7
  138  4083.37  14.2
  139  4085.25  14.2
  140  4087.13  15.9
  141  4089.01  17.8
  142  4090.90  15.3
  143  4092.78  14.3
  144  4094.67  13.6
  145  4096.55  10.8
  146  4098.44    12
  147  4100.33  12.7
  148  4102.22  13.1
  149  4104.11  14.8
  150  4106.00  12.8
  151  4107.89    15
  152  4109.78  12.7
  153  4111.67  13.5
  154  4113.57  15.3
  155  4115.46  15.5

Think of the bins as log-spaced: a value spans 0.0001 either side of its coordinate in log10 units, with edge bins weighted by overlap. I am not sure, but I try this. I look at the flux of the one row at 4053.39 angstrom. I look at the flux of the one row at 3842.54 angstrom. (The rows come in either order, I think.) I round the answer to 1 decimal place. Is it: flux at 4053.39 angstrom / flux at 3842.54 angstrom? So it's 1.6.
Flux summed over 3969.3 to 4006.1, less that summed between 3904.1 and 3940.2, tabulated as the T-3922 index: 56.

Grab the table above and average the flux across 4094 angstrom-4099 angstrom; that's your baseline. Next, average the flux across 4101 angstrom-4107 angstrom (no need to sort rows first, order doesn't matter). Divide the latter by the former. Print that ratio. 1.12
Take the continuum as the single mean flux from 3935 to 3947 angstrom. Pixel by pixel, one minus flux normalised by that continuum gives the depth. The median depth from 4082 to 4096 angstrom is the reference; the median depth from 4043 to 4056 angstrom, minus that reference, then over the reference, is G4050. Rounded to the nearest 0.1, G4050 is 0.2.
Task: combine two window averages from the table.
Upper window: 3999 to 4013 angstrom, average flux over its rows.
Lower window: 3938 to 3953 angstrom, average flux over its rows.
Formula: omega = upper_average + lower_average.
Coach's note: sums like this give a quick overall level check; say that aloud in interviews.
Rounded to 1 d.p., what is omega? 25.7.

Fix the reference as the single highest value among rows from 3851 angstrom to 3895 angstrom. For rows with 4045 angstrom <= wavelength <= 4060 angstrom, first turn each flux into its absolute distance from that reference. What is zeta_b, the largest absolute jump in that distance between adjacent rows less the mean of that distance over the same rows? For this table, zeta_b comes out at 1.33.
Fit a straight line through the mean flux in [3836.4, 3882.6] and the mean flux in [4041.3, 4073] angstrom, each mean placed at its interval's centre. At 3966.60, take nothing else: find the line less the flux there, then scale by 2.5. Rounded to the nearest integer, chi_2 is 16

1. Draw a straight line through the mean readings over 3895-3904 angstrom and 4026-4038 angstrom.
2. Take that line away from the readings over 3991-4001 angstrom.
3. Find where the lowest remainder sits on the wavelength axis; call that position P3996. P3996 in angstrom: 3995.94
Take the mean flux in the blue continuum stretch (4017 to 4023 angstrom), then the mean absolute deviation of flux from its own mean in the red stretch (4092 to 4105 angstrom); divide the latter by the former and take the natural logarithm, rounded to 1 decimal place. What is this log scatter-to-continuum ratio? -2.8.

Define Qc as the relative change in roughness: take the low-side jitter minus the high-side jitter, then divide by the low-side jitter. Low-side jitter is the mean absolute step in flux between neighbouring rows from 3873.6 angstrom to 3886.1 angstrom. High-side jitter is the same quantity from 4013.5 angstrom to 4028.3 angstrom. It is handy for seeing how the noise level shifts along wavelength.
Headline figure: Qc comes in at -1.5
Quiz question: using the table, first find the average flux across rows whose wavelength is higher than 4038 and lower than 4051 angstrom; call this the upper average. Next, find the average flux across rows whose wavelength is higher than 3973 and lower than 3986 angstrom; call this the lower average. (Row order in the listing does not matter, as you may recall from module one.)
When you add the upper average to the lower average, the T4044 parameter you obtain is 25.98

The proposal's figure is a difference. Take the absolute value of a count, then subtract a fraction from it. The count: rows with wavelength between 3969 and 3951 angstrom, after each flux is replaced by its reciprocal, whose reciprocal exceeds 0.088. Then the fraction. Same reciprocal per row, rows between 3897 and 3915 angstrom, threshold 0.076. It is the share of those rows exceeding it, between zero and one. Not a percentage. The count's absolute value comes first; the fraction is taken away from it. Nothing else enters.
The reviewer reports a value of 3.3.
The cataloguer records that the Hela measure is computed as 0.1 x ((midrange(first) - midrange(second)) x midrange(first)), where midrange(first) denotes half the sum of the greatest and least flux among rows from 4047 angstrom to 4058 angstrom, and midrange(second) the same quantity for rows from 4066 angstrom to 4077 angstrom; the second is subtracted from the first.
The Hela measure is 1.1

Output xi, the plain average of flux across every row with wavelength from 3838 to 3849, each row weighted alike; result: 10.0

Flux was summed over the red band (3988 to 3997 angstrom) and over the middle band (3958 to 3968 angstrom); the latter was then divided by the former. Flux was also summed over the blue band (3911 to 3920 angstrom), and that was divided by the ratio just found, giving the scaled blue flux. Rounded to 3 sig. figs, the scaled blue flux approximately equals 109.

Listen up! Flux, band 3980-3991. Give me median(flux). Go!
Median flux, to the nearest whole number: 14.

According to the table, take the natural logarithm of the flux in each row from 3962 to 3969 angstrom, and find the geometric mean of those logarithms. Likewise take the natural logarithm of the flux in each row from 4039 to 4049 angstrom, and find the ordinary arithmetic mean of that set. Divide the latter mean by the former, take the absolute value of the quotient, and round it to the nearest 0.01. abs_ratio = 1.38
